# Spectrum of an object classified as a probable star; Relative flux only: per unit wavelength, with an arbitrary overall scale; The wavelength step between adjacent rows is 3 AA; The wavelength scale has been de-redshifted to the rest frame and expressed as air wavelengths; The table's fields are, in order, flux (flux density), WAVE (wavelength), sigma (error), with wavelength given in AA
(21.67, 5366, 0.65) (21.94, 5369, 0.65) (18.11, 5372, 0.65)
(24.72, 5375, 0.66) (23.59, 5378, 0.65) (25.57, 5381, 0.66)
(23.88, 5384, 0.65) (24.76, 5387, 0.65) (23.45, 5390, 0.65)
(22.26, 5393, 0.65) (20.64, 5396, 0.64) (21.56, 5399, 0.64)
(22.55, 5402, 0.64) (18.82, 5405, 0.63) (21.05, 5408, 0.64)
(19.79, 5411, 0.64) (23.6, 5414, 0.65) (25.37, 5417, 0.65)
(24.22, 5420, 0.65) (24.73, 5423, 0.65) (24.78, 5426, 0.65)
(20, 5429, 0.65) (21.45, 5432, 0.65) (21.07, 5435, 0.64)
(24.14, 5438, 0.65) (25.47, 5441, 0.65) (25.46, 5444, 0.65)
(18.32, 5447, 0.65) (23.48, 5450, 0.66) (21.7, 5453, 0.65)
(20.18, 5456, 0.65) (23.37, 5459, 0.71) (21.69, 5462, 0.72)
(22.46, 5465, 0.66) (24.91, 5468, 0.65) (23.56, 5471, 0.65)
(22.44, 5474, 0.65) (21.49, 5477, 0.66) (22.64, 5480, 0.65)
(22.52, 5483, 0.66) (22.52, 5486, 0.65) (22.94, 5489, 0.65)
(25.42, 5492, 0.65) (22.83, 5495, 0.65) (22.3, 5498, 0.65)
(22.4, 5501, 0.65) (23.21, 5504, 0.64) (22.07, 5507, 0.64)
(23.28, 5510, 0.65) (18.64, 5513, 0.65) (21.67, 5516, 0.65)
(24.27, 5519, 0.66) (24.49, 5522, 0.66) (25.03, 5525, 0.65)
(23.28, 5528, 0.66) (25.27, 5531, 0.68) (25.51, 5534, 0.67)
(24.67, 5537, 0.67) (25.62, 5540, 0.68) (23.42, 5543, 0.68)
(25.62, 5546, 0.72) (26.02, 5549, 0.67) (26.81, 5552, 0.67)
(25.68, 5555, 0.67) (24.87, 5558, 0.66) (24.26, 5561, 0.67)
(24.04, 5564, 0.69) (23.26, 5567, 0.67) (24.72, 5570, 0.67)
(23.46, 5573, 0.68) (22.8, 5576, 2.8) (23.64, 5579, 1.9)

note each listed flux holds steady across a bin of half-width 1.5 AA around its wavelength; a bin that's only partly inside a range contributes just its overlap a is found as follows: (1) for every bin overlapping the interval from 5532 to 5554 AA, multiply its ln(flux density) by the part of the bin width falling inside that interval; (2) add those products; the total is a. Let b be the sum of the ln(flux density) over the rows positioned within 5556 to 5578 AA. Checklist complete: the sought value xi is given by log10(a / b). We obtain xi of 0.505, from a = 71.1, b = 22.2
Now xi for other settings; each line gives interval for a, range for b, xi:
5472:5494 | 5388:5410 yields 0.506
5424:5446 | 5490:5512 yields 0.497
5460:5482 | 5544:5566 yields 0.483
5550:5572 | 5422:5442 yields 0.508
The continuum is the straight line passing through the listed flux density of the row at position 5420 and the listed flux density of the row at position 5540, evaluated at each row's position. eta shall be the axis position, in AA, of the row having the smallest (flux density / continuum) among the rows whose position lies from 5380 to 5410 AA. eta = 5405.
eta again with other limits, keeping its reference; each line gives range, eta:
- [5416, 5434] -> 5429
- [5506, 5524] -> 5513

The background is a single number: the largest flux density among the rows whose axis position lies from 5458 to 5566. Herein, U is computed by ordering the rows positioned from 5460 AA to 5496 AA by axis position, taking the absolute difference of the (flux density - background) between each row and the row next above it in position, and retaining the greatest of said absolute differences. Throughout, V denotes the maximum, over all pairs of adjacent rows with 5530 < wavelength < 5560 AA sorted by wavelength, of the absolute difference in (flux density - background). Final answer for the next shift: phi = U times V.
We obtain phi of 6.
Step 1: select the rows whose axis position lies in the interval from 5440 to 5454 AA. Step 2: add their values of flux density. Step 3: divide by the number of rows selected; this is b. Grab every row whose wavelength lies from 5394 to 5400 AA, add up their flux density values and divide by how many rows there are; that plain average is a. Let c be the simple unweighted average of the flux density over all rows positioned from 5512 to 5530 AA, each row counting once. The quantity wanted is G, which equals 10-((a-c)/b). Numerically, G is 10.1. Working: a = 21.1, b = 22.9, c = 22.9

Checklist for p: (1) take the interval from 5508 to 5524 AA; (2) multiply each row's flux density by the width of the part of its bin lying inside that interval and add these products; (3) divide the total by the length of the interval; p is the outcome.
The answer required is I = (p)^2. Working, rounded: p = 22.5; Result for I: 508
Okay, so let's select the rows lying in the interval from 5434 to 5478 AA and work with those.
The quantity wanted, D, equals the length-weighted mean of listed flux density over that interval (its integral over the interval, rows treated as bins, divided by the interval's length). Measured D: 22.7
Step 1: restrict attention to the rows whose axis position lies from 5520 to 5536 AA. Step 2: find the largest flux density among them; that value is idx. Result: 25.51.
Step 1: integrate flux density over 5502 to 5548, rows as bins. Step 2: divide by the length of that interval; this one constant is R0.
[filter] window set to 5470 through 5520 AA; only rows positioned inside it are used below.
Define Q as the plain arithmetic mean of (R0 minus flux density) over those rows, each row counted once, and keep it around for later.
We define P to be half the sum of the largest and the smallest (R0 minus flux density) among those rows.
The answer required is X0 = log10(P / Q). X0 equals 0.175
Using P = 1.7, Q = 1.15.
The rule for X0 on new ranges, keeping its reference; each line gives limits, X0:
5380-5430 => 0.199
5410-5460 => 0.279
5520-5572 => 0.065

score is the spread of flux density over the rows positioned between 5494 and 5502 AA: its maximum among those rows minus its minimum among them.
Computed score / 0.5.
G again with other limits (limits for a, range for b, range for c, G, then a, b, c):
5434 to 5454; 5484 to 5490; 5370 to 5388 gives 10.0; 22.8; 22.7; 23.4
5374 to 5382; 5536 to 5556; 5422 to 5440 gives 9.9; 24.6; 25.4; 22.7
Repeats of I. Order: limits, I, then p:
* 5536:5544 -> 607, 24.6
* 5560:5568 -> 570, 23.9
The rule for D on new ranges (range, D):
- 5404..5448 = 22.6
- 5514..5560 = 24.7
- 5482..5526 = 22.9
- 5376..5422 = 22.8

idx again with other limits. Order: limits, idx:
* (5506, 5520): 24.27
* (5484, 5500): 25.42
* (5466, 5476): 24.91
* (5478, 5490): 22.94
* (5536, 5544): 25.62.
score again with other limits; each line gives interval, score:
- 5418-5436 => 4.8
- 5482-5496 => 2.9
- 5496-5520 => 5.6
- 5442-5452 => 7.1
